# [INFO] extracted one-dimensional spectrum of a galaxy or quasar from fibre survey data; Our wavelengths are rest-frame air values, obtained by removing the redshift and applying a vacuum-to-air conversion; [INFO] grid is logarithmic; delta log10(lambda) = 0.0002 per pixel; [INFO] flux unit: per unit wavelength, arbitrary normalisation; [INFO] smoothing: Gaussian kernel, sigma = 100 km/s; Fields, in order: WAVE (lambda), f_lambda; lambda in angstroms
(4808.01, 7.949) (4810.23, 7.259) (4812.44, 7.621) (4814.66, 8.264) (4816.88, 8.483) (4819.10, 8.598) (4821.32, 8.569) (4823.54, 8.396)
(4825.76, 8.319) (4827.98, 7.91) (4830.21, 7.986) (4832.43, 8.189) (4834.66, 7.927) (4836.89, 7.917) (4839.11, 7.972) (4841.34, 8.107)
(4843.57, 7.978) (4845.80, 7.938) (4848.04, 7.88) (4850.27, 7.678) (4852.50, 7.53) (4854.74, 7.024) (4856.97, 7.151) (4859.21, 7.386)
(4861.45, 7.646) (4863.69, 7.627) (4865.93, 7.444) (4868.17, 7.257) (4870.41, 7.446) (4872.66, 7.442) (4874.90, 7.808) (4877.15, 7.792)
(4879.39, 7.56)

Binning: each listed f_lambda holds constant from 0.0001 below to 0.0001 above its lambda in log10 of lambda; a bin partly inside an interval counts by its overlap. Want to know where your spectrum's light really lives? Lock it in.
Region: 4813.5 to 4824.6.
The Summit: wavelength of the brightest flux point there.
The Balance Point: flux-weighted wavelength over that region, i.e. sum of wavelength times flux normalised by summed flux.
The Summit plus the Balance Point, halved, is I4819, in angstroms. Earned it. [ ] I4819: 4819.1 angstroms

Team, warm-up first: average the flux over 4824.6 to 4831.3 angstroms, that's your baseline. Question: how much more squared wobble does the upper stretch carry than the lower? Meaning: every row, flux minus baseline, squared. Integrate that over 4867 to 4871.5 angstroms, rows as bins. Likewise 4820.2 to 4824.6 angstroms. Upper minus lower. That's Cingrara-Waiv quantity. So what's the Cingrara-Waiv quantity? 1.6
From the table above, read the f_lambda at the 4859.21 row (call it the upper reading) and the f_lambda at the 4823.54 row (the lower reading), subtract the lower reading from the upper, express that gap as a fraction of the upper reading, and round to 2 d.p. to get -0.14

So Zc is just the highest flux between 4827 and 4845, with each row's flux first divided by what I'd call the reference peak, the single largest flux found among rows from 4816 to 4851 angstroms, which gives 0.95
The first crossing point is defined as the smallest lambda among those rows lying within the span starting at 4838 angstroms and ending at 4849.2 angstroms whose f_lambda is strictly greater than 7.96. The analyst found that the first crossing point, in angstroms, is 4839.11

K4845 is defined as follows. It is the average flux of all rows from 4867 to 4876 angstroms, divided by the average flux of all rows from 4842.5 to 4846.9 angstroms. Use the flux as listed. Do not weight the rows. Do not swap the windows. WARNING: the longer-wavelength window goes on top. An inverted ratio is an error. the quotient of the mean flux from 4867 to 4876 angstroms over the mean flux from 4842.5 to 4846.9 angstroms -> 0.94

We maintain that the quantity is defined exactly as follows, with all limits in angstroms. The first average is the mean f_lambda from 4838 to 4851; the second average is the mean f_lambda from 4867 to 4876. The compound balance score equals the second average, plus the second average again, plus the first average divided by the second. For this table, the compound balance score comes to 16.0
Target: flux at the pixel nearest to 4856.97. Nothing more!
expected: 7.151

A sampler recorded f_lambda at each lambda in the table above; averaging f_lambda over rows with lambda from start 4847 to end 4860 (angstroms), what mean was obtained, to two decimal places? 7.44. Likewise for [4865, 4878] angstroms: 7.53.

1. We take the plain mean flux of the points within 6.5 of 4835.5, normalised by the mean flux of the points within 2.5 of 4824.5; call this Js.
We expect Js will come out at 0.96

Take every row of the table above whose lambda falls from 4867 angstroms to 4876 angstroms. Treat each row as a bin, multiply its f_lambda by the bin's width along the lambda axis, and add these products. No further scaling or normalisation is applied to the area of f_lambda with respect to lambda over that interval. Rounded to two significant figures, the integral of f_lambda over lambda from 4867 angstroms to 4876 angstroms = 67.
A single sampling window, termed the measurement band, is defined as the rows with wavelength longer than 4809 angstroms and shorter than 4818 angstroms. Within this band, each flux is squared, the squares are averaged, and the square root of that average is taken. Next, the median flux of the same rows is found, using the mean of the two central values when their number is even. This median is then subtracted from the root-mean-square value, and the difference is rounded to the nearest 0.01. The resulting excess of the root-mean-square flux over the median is -0.02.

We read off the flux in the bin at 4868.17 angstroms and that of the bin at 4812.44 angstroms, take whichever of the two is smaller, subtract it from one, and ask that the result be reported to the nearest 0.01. -6.26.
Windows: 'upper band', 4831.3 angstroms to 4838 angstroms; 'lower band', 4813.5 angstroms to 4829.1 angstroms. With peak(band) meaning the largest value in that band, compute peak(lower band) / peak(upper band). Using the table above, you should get 1.05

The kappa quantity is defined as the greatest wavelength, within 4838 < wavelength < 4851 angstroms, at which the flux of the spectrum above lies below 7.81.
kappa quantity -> 4850.27 angstroms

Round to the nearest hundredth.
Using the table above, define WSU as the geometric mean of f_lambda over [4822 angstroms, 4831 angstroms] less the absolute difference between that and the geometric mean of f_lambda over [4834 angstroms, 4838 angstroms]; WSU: 7.92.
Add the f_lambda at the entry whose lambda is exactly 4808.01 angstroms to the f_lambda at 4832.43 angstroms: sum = 16.1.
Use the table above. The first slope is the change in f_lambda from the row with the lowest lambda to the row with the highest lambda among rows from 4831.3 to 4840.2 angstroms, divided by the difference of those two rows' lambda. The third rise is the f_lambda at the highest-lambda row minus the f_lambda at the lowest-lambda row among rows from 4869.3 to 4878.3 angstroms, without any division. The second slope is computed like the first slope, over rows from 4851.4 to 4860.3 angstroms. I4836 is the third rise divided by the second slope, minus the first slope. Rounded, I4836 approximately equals -16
